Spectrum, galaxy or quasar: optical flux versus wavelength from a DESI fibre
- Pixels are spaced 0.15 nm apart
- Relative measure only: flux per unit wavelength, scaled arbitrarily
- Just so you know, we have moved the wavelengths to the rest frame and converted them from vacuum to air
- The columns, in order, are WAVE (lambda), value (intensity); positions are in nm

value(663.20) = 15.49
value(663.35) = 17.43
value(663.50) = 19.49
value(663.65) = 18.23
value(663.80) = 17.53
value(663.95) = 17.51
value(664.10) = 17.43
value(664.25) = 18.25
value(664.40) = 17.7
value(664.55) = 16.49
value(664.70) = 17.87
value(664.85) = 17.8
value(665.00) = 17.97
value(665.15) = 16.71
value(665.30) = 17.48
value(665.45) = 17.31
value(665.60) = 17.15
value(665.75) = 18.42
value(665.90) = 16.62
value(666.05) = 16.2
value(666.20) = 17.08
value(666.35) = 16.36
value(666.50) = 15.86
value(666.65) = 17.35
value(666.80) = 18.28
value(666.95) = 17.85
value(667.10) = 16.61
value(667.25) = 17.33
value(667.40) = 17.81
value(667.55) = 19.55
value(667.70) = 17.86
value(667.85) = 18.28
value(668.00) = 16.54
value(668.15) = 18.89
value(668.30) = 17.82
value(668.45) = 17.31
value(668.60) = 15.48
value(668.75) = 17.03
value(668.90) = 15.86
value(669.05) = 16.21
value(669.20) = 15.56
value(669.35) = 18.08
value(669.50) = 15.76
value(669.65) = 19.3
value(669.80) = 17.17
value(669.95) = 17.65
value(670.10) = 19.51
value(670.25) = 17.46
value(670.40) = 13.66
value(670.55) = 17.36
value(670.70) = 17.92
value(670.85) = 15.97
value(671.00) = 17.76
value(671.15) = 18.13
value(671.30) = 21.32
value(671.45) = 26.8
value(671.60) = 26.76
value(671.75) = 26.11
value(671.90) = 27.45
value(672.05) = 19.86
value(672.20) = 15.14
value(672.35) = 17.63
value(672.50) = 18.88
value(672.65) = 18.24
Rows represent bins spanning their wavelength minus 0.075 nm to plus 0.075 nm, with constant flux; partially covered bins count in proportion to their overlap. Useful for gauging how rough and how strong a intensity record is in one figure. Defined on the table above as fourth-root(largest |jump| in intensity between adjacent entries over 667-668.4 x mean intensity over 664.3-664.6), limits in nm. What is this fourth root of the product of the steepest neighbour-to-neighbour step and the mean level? 2.52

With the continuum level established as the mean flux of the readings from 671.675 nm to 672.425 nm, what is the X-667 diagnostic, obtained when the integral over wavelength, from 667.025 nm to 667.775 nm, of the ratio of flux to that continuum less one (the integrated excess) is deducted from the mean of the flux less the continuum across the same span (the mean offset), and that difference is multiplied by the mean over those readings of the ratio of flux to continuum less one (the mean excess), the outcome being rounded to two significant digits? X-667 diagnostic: 0.53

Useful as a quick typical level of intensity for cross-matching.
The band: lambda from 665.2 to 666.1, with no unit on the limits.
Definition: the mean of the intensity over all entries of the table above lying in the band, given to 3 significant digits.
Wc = 17.2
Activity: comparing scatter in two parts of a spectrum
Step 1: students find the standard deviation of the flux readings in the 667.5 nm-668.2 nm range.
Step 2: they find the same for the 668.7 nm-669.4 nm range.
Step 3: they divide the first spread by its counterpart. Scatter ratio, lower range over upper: 1.1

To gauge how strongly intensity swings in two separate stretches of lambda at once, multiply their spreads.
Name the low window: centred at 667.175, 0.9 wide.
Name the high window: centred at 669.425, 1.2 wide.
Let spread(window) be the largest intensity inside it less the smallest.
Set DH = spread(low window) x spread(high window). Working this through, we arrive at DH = 11.0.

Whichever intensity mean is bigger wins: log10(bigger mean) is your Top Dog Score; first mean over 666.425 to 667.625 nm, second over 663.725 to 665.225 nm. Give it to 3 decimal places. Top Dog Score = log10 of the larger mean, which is 1.245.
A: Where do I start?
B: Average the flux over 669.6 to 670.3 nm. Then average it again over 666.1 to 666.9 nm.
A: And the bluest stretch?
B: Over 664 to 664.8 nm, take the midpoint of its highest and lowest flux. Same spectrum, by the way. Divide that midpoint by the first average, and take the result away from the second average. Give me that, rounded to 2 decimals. 16.03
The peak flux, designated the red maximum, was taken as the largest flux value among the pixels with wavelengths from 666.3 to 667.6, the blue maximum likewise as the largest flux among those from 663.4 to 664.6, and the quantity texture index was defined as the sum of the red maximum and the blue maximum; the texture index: 39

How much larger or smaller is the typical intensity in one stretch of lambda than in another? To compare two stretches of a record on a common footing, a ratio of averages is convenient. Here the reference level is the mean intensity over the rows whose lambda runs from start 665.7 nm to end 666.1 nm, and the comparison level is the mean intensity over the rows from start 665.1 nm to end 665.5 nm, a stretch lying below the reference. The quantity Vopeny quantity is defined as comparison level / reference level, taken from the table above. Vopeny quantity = 1.01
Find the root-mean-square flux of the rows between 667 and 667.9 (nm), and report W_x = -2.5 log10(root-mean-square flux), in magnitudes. -3.13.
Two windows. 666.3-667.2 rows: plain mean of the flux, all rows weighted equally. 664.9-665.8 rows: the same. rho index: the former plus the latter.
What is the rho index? 34.6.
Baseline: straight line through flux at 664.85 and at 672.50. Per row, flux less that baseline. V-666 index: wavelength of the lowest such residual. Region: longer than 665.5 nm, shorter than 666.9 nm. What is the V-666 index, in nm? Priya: 666.50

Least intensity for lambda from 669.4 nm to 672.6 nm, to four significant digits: 13.66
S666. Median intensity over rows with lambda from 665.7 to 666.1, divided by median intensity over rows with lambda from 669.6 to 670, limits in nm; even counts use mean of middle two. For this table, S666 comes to 0.94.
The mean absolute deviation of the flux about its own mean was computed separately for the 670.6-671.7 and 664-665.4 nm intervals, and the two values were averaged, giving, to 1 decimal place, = 2.1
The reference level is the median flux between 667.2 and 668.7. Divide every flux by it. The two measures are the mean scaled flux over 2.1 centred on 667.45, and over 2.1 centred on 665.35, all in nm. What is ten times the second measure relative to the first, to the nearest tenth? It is 9.8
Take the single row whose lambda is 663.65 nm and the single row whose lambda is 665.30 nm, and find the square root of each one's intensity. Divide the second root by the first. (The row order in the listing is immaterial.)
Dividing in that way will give 0.98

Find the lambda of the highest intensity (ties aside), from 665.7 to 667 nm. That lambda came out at 665.75 nm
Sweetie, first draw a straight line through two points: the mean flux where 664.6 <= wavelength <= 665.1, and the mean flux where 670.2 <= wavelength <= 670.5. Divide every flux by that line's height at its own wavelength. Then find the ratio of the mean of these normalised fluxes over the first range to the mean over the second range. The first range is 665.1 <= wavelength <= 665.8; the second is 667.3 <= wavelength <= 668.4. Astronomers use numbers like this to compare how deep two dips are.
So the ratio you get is 0.91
